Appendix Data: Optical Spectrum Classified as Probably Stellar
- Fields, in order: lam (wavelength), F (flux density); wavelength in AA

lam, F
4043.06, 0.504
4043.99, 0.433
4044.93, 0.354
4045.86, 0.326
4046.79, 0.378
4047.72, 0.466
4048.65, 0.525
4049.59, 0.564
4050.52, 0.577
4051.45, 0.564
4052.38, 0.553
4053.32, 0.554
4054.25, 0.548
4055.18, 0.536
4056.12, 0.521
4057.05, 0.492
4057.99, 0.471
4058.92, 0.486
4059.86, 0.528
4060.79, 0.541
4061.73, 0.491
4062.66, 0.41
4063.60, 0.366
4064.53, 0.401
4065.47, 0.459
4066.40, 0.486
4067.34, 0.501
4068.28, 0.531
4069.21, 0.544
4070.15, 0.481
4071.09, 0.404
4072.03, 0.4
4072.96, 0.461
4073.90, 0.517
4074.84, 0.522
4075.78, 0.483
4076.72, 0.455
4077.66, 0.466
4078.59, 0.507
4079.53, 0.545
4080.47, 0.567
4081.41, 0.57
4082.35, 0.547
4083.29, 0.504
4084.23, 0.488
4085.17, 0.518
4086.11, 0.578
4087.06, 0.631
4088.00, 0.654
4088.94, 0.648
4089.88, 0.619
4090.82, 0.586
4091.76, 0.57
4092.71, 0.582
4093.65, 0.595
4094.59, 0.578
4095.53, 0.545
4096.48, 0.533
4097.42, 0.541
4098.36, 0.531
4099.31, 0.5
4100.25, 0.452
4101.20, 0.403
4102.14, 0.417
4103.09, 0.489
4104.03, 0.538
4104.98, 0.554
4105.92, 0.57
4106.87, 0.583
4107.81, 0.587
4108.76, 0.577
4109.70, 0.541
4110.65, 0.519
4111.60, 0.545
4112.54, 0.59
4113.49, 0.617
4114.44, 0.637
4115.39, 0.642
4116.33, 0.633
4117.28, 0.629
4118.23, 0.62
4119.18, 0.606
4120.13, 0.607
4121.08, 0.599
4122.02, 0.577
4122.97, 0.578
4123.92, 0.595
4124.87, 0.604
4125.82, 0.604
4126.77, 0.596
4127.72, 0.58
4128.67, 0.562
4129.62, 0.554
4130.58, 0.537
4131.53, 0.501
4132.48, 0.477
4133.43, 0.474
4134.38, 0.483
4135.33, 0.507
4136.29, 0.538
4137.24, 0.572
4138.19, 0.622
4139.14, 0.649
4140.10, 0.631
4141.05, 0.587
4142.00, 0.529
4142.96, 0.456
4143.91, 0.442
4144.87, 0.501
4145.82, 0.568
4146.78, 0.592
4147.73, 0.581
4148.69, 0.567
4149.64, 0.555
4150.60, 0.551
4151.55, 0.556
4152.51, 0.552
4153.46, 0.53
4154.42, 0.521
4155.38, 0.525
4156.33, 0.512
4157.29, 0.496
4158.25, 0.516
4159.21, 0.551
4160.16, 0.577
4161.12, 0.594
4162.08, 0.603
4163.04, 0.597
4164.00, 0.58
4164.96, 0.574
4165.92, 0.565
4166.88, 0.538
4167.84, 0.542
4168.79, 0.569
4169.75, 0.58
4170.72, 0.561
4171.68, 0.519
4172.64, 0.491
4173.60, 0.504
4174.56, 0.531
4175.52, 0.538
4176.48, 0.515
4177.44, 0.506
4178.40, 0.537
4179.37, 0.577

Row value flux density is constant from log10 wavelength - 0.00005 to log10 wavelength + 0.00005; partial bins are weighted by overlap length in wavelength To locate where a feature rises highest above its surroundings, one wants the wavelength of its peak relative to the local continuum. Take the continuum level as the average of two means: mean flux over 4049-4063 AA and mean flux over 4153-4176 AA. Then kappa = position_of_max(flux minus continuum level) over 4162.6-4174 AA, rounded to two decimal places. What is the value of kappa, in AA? 4163.04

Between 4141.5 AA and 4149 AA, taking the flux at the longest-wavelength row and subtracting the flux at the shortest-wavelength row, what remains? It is 0.038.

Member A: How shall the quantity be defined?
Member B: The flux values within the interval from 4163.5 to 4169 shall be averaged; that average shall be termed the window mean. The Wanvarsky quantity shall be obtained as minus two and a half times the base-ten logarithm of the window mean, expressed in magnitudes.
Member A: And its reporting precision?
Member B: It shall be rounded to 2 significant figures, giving 0.63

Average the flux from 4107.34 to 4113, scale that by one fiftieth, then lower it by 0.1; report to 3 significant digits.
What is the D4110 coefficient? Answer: -0.0888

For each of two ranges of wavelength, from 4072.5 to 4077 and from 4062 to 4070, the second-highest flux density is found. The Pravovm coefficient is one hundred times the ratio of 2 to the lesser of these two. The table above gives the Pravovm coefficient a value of 387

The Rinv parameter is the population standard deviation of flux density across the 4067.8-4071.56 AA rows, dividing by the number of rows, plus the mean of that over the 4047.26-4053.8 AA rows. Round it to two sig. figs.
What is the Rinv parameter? 0.60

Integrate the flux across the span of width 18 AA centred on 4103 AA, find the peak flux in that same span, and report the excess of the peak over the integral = -8.9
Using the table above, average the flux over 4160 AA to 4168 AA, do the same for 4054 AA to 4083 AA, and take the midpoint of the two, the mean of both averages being 0.533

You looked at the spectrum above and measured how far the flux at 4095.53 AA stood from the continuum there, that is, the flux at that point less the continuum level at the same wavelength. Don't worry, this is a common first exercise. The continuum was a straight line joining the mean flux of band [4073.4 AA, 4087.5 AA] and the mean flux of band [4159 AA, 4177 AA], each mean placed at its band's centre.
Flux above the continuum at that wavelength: 0.014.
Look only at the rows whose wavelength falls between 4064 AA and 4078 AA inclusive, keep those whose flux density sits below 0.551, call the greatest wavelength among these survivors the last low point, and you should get 4077.66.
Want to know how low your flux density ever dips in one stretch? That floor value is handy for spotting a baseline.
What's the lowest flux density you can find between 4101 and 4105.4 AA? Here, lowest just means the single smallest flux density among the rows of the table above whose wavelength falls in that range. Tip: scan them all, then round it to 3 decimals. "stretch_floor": 0.403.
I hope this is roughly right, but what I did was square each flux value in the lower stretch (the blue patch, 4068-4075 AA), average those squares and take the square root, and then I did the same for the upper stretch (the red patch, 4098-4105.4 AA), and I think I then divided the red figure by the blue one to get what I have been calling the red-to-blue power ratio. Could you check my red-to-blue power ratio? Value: 1.01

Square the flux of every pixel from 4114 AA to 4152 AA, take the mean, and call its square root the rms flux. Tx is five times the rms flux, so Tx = 2.85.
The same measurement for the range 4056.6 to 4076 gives 2.39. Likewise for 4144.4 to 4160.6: 2.72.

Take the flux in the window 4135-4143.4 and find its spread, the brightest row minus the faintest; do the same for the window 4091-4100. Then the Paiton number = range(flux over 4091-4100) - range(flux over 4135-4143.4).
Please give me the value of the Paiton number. -0.10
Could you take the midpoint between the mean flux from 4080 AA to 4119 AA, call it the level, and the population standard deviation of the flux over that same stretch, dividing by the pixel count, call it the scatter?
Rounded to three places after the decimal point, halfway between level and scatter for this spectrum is 0.310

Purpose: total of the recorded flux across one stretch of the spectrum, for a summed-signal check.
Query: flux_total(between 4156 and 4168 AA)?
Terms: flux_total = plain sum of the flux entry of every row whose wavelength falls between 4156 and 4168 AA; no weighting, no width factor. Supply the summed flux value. 7.2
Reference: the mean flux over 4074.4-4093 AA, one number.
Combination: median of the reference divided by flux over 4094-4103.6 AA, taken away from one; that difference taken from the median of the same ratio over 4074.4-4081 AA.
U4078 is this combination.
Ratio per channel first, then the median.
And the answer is 1.16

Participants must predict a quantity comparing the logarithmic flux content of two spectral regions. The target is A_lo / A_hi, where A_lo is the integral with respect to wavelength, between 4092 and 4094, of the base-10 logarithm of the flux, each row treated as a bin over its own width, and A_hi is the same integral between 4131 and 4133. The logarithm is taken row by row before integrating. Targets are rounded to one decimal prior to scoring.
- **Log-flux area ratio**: 0.7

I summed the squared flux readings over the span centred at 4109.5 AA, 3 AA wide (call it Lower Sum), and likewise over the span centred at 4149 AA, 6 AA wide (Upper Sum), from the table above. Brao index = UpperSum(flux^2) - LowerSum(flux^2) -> 1.0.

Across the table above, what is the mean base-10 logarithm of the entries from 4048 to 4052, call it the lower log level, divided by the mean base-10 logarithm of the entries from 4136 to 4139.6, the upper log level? 1.1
